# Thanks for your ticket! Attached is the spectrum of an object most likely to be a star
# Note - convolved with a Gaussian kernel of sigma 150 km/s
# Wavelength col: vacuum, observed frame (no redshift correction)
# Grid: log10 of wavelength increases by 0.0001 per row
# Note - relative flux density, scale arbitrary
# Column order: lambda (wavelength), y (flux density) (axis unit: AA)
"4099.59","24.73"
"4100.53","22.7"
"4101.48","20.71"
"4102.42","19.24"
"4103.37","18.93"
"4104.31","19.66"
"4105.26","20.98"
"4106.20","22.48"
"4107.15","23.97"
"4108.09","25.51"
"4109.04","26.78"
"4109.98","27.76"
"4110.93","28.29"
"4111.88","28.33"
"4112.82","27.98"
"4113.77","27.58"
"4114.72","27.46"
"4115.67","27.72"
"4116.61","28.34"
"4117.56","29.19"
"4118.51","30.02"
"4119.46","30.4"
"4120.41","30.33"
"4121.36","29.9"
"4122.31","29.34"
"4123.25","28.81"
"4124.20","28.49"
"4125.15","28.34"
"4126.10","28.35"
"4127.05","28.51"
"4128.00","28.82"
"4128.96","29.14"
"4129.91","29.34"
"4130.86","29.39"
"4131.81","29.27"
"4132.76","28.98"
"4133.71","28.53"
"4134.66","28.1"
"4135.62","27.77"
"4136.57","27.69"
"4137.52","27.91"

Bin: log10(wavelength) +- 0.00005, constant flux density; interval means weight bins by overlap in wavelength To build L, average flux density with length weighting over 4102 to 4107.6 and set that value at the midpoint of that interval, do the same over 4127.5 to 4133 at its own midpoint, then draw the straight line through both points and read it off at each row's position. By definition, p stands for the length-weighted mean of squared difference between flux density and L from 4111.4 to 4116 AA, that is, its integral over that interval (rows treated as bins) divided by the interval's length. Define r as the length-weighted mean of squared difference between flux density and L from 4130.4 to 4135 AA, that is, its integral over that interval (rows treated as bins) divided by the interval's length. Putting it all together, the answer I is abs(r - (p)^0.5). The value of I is 2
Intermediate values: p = 17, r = 2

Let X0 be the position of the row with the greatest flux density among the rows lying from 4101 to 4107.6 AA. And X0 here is 4107.15 AA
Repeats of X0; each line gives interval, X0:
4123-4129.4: 4128.96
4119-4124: 4119.46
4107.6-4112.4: 4111.88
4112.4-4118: 4117.56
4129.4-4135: 4130.86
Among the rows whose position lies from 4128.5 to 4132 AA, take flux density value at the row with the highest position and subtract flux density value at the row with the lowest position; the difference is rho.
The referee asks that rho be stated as 0.1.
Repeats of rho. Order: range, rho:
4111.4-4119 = 1.7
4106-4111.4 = 5.8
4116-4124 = 0.5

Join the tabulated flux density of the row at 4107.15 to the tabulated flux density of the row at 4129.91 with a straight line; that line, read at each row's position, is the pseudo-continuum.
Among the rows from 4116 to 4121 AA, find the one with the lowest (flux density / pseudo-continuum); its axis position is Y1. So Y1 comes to 4116.61 AA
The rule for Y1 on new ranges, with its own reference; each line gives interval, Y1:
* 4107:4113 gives 4107.15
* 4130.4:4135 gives 4134.66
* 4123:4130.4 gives 4127.05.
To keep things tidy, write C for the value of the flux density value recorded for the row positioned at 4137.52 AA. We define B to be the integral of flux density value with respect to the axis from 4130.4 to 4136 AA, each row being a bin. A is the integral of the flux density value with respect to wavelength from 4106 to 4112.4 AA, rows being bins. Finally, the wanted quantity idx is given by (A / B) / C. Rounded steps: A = 169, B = 161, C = 27.91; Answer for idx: 0.04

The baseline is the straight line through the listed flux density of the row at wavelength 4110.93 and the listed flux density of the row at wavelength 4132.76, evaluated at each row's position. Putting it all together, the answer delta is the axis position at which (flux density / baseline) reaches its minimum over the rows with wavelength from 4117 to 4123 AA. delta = 4122.31 AA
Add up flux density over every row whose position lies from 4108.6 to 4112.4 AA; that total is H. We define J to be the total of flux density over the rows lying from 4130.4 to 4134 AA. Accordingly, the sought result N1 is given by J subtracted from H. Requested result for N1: -5.0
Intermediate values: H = 111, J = 116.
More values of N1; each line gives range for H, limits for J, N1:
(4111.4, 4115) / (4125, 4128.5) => -2.7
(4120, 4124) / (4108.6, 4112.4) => 7.2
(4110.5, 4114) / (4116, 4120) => -5.8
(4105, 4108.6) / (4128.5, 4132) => -24.2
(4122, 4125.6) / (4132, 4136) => 1.6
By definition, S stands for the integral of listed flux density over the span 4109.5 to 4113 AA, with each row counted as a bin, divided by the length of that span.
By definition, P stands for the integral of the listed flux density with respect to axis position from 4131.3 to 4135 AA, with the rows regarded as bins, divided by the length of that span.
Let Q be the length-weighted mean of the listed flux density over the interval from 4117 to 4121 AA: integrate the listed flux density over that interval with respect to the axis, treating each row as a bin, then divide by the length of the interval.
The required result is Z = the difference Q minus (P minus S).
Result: 29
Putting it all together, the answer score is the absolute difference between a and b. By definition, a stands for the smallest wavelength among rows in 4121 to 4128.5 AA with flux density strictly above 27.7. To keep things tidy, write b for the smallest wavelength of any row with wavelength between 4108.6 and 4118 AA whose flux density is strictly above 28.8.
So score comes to 3.8 AA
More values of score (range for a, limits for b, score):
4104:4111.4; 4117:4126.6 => 7.6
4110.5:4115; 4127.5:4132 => 17.1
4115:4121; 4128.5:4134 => 13.3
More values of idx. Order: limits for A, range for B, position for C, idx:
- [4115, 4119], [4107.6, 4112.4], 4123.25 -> 0.03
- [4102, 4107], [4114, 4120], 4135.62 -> 0.02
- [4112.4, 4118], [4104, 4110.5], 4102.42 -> 0.05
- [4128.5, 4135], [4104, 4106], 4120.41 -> 0.15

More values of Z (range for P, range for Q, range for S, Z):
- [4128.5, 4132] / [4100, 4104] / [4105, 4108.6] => 15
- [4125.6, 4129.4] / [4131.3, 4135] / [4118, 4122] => 30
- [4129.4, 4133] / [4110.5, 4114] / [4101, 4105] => 18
